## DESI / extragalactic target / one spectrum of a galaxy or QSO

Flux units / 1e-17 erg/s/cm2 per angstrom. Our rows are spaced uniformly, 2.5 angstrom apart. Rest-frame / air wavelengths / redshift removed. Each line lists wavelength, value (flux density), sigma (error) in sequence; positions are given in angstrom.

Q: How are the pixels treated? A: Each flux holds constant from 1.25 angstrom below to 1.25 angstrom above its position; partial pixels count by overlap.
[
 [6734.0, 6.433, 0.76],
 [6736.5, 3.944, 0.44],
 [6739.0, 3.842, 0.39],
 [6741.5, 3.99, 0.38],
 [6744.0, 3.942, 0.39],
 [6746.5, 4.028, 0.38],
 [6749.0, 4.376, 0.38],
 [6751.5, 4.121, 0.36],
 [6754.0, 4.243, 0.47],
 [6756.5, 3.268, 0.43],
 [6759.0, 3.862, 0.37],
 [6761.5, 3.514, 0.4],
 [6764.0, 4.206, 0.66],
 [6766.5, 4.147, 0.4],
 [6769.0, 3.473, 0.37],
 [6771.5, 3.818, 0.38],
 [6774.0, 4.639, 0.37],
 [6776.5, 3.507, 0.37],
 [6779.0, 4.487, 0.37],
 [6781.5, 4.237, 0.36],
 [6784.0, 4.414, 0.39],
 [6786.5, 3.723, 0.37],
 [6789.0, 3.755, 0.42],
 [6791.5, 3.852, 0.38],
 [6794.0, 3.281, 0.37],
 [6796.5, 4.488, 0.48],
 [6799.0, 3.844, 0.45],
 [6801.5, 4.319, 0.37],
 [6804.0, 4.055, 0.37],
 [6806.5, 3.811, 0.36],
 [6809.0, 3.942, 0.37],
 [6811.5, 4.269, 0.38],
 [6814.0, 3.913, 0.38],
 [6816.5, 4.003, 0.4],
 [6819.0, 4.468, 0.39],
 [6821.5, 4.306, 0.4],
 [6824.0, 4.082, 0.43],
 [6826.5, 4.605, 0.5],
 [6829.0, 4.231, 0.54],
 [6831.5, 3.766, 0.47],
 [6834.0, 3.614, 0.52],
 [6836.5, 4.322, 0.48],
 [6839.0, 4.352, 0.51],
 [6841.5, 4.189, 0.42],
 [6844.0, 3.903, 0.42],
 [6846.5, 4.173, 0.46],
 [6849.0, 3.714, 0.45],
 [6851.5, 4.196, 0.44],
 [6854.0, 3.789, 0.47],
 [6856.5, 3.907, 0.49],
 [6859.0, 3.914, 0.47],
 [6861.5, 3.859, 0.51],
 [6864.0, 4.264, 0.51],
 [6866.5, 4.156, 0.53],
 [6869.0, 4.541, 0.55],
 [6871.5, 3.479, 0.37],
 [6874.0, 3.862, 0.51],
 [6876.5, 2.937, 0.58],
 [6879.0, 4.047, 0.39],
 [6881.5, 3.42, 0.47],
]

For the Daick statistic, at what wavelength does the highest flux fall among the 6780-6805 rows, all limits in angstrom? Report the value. 6796.5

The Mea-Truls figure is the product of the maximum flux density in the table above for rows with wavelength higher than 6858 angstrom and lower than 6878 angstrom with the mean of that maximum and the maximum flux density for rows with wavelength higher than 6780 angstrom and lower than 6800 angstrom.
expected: 20.5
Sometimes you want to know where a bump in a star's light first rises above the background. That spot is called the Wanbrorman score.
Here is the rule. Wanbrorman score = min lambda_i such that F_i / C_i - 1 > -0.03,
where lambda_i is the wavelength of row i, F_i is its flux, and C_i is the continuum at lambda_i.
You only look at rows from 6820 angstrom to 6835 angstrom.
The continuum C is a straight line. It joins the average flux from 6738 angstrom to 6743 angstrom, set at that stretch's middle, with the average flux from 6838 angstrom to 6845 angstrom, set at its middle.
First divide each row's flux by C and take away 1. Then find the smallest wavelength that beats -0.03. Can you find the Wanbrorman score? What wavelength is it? 6821.5 angstrom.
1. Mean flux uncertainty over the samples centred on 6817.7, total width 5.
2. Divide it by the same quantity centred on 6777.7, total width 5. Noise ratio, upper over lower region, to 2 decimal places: 1.07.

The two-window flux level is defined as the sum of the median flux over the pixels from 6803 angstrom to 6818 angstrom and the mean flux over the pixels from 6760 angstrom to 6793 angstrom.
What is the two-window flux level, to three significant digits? 7.95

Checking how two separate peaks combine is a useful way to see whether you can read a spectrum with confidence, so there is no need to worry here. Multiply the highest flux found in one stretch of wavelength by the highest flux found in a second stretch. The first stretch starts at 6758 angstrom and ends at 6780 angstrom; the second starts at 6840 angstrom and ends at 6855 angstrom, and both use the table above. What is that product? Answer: 19.5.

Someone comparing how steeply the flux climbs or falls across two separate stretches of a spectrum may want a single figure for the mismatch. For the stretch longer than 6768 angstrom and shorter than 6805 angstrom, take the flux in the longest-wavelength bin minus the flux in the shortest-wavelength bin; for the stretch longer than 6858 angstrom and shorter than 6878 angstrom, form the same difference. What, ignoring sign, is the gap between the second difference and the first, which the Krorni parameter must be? 1.6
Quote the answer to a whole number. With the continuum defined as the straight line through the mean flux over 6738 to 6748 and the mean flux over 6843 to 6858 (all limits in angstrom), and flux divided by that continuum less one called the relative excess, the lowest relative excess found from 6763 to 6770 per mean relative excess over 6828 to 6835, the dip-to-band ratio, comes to 6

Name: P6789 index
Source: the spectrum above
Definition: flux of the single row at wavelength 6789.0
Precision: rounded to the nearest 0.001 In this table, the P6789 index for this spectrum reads 3.755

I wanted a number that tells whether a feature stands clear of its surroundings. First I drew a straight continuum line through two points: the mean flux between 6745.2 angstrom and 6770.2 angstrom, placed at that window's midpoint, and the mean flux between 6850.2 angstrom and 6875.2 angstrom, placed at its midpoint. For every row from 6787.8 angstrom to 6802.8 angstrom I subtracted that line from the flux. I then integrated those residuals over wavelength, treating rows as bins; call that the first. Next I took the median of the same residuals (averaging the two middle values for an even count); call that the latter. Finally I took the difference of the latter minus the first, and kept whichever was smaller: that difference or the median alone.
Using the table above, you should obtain -0.10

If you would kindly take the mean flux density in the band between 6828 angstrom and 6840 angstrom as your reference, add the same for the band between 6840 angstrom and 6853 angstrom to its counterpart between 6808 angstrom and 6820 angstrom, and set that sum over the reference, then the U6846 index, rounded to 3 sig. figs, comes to 2.01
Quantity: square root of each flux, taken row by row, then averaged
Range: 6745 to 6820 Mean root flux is 2.00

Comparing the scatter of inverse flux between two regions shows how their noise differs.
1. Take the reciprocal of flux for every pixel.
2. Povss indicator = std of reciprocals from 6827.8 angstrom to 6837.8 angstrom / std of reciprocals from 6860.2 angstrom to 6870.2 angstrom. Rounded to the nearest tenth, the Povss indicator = 1.4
